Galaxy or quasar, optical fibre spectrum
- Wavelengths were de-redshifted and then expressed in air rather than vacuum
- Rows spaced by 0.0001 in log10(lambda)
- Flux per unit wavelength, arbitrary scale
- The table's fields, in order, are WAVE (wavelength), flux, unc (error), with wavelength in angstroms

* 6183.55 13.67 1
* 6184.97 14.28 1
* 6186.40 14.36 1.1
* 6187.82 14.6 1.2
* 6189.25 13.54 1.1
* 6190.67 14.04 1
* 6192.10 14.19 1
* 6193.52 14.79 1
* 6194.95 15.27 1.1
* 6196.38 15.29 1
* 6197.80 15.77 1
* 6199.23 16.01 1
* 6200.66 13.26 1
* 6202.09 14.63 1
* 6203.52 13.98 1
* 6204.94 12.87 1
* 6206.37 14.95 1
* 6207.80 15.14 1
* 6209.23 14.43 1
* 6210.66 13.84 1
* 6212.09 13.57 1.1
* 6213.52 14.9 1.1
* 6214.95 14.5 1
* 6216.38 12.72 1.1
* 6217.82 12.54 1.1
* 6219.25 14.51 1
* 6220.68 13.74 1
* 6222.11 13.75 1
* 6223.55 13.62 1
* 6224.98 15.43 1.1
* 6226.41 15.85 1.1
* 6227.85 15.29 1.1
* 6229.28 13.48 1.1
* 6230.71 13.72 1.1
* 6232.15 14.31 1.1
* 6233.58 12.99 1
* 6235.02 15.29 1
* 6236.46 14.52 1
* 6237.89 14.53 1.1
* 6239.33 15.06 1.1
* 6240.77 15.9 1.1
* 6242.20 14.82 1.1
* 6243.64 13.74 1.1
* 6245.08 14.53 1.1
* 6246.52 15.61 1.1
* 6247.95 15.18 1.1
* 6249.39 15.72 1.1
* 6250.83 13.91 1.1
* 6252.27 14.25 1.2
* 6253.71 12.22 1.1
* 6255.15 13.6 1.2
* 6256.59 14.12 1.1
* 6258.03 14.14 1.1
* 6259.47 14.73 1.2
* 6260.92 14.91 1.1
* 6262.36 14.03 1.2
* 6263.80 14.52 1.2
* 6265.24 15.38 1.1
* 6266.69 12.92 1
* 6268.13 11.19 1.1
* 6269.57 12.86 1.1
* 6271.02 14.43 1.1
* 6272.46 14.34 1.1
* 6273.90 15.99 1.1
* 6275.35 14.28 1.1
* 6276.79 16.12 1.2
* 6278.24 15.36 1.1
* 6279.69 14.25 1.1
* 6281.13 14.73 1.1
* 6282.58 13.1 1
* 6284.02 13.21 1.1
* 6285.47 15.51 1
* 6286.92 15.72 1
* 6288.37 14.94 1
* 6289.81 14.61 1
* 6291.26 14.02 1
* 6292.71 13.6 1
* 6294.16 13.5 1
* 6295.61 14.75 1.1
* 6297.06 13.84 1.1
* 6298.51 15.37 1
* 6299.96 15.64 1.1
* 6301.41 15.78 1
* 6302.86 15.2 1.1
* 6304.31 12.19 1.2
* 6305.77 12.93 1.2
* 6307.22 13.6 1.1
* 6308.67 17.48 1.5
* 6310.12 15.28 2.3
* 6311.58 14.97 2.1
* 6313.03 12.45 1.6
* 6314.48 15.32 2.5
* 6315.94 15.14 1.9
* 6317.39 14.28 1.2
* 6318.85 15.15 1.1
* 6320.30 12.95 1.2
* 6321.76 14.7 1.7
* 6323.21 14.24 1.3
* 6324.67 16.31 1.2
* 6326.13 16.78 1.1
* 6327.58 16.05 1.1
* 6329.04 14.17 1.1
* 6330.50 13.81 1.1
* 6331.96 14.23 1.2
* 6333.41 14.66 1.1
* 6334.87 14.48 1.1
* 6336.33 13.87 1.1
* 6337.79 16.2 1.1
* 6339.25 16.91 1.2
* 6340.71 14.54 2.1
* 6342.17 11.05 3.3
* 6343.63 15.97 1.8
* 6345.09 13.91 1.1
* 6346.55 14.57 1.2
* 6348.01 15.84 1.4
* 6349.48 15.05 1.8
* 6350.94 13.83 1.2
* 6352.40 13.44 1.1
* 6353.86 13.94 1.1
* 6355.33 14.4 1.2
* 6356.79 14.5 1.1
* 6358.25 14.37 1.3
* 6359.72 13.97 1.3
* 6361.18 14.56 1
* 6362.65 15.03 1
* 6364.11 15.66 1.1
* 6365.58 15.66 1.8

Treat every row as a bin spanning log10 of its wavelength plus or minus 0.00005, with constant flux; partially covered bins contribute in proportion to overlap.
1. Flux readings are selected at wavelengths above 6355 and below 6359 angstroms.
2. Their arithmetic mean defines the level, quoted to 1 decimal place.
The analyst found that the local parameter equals 14.4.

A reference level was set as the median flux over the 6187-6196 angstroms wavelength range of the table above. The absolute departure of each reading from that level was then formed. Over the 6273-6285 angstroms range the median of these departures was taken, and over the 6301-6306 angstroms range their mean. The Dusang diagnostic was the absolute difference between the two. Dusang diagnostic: 0.39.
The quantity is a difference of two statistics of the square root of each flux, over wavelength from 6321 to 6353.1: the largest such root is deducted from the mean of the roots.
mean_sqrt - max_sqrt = -0.275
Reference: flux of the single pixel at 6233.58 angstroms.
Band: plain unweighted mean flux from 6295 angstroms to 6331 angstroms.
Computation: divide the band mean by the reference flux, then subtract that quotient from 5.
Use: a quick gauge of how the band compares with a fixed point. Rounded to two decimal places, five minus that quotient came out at 3.87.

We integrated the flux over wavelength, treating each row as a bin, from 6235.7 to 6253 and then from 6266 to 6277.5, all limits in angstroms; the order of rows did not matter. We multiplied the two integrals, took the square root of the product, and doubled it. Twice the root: 407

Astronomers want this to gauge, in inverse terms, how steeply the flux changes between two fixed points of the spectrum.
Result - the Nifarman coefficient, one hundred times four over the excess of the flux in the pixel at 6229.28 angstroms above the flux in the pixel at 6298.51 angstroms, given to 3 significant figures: -212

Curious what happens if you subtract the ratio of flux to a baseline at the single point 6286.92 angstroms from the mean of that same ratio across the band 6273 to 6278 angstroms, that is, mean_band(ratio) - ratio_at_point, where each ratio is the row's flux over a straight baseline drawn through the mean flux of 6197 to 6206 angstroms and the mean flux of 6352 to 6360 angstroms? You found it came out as -0.02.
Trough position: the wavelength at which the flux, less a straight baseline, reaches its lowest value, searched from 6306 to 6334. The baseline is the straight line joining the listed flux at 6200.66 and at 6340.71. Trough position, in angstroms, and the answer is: 6313.03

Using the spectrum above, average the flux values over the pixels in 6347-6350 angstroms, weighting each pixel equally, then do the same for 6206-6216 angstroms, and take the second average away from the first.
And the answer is 1.0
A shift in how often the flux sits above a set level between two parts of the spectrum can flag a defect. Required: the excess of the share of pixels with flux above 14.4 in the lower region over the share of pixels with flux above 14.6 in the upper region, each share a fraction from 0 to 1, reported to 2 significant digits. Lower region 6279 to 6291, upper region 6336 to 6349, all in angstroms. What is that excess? 0.18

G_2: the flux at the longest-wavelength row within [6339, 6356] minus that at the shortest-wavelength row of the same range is -2.5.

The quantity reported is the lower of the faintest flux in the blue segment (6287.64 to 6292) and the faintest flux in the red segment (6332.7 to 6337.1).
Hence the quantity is 13.9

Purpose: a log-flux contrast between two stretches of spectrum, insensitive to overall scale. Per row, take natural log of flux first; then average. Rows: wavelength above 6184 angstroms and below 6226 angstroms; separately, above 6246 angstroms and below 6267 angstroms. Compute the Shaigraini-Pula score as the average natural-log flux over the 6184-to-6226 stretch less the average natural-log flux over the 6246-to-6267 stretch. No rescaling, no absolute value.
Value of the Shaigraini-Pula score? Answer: -0.004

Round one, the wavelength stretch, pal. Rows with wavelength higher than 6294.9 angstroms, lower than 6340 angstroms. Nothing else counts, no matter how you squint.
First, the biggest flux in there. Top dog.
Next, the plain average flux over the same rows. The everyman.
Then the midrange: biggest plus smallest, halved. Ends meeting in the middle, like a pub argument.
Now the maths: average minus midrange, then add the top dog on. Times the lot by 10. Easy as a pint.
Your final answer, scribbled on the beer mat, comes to 174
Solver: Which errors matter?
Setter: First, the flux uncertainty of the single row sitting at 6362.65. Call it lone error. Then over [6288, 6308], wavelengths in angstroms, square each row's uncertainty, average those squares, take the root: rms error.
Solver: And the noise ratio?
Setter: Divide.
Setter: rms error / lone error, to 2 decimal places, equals 1.07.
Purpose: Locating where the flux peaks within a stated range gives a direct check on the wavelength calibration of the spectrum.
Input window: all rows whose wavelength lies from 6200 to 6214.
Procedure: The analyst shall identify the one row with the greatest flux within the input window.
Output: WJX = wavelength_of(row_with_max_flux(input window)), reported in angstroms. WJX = 6207.80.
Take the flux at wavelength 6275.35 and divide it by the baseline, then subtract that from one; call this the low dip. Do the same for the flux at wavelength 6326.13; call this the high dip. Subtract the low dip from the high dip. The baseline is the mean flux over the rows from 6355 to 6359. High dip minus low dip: -0.17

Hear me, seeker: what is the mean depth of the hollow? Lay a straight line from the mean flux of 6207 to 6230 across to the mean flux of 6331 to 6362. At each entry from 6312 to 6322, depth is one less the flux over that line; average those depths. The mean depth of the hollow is 0.010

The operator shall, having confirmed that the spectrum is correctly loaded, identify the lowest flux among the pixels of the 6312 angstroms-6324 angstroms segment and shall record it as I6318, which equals 12.45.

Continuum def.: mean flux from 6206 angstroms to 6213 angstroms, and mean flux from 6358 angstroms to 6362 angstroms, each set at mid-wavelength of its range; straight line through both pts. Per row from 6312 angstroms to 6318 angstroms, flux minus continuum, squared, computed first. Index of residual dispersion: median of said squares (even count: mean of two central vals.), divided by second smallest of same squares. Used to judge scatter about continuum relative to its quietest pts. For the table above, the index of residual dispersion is 1.2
